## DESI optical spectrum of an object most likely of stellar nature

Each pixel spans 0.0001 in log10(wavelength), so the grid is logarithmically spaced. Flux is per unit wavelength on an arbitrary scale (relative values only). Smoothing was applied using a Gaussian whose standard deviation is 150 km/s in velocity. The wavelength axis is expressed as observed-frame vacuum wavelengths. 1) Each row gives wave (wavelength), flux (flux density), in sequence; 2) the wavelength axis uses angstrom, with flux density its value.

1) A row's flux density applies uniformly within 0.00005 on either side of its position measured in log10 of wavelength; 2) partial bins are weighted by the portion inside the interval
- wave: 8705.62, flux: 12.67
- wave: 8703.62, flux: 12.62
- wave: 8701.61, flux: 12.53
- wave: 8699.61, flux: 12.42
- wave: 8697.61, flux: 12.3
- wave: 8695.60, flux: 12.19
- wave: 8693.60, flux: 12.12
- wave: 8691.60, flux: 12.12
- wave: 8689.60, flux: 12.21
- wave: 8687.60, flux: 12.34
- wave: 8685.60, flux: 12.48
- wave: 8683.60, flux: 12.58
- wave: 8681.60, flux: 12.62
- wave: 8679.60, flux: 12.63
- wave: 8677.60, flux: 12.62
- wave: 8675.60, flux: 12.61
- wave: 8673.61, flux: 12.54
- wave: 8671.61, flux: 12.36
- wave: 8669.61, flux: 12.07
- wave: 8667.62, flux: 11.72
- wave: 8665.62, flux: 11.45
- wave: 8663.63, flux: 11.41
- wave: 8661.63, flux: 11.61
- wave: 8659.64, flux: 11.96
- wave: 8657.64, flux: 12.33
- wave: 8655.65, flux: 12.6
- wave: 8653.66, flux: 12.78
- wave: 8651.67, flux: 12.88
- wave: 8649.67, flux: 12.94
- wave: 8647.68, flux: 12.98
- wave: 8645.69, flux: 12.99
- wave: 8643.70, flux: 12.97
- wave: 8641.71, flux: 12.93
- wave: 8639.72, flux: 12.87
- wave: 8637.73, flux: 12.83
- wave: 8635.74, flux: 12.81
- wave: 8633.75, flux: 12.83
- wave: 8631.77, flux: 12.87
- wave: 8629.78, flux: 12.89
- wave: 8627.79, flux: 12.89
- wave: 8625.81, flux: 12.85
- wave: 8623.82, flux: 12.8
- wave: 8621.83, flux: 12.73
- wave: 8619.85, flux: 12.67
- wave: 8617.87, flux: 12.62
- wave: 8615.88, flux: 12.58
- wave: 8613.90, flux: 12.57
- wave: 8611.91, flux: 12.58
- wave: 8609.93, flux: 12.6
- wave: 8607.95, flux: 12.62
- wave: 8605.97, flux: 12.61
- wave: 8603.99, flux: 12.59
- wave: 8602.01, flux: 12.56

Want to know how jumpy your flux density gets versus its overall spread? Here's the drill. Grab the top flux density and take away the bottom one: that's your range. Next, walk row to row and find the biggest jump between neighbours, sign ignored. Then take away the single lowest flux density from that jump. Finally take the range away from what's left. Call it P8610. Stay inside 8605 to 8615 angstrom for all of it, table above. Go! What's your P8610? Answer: -12.6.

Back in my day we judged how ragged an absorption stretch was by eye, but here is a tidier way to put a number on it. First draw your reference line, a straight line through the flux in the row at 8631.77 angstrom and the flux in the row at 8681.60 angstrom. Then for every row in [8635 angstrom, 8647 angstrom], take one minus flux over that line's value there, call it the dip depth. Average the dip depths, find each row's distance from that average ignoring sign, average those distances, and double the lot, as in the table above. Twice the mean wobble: 0.012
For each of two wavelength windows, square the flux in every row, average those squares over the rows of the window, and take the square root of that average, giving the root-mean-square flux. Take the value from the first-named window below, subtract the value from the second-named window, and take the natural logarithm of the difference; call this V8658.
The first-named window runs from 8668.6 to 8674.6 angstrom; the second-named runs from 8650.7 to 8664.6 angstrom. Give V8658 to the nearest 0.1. -2.4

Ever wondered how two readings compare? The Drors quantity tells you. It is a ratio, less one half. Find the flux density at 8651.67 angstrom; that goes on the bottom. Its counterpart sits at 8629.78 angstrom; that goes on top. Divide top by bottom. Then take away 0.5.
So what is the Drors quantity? 0.501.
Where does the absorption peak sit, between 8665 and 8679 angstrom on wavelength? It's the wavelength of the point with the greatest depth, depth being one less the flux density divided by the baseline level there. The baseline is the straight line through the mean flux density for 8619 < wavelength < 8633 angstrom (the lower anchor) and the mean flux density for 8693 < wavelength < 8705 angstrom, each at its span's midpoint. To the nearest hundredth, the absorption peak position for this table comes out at 8665.62 angstrom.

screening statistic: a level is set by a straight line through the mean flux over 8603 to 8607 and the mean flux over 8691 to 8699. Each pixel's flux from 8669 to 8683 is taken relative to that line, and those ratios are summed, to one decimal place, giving 7.1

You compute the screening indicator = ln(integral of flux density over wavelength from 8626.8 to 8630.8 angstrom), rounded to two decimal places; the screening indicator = 3.94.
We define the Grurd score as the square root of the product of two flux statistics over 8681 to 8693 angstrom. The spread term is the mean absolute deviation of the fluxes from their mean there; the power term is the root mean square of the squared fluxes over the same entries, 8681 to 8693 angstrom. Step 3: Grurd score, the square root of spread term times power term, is 5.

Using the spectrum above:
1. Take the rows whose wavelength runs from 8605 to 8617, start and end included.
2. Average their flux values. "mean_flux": 12.59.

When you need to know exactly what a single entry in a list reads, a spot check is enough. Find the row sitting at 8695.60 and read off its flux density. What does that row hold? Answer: 12.19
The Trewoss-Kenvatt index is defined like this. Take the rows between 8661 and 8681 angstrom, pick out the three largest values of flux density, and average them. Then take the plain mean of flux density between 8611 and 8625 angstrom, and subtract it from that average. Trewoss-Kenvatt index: 0.0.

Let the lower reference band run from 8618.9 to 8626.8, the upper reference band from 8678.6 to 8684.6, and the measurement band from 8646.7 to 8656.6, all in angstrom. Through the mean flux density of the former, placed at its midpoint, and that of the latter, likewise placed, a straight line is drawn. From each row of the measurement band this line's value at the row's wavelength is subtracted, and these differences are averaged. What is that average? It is 0.15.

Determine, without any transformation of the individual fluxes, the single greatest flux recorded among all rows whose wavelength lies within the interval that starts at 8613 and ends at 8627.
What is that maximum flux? 12.85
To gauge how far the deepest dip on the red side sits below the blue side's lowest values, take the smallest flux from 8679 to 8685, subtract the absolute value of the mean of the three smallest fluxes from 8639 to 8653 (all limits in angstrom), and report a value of -0.31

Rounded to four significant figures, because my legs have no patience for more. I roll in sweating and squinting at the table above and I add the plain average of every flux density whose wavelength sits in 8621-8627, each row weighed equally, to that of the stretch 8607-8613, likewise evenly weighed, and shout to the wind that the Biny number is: 25.39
